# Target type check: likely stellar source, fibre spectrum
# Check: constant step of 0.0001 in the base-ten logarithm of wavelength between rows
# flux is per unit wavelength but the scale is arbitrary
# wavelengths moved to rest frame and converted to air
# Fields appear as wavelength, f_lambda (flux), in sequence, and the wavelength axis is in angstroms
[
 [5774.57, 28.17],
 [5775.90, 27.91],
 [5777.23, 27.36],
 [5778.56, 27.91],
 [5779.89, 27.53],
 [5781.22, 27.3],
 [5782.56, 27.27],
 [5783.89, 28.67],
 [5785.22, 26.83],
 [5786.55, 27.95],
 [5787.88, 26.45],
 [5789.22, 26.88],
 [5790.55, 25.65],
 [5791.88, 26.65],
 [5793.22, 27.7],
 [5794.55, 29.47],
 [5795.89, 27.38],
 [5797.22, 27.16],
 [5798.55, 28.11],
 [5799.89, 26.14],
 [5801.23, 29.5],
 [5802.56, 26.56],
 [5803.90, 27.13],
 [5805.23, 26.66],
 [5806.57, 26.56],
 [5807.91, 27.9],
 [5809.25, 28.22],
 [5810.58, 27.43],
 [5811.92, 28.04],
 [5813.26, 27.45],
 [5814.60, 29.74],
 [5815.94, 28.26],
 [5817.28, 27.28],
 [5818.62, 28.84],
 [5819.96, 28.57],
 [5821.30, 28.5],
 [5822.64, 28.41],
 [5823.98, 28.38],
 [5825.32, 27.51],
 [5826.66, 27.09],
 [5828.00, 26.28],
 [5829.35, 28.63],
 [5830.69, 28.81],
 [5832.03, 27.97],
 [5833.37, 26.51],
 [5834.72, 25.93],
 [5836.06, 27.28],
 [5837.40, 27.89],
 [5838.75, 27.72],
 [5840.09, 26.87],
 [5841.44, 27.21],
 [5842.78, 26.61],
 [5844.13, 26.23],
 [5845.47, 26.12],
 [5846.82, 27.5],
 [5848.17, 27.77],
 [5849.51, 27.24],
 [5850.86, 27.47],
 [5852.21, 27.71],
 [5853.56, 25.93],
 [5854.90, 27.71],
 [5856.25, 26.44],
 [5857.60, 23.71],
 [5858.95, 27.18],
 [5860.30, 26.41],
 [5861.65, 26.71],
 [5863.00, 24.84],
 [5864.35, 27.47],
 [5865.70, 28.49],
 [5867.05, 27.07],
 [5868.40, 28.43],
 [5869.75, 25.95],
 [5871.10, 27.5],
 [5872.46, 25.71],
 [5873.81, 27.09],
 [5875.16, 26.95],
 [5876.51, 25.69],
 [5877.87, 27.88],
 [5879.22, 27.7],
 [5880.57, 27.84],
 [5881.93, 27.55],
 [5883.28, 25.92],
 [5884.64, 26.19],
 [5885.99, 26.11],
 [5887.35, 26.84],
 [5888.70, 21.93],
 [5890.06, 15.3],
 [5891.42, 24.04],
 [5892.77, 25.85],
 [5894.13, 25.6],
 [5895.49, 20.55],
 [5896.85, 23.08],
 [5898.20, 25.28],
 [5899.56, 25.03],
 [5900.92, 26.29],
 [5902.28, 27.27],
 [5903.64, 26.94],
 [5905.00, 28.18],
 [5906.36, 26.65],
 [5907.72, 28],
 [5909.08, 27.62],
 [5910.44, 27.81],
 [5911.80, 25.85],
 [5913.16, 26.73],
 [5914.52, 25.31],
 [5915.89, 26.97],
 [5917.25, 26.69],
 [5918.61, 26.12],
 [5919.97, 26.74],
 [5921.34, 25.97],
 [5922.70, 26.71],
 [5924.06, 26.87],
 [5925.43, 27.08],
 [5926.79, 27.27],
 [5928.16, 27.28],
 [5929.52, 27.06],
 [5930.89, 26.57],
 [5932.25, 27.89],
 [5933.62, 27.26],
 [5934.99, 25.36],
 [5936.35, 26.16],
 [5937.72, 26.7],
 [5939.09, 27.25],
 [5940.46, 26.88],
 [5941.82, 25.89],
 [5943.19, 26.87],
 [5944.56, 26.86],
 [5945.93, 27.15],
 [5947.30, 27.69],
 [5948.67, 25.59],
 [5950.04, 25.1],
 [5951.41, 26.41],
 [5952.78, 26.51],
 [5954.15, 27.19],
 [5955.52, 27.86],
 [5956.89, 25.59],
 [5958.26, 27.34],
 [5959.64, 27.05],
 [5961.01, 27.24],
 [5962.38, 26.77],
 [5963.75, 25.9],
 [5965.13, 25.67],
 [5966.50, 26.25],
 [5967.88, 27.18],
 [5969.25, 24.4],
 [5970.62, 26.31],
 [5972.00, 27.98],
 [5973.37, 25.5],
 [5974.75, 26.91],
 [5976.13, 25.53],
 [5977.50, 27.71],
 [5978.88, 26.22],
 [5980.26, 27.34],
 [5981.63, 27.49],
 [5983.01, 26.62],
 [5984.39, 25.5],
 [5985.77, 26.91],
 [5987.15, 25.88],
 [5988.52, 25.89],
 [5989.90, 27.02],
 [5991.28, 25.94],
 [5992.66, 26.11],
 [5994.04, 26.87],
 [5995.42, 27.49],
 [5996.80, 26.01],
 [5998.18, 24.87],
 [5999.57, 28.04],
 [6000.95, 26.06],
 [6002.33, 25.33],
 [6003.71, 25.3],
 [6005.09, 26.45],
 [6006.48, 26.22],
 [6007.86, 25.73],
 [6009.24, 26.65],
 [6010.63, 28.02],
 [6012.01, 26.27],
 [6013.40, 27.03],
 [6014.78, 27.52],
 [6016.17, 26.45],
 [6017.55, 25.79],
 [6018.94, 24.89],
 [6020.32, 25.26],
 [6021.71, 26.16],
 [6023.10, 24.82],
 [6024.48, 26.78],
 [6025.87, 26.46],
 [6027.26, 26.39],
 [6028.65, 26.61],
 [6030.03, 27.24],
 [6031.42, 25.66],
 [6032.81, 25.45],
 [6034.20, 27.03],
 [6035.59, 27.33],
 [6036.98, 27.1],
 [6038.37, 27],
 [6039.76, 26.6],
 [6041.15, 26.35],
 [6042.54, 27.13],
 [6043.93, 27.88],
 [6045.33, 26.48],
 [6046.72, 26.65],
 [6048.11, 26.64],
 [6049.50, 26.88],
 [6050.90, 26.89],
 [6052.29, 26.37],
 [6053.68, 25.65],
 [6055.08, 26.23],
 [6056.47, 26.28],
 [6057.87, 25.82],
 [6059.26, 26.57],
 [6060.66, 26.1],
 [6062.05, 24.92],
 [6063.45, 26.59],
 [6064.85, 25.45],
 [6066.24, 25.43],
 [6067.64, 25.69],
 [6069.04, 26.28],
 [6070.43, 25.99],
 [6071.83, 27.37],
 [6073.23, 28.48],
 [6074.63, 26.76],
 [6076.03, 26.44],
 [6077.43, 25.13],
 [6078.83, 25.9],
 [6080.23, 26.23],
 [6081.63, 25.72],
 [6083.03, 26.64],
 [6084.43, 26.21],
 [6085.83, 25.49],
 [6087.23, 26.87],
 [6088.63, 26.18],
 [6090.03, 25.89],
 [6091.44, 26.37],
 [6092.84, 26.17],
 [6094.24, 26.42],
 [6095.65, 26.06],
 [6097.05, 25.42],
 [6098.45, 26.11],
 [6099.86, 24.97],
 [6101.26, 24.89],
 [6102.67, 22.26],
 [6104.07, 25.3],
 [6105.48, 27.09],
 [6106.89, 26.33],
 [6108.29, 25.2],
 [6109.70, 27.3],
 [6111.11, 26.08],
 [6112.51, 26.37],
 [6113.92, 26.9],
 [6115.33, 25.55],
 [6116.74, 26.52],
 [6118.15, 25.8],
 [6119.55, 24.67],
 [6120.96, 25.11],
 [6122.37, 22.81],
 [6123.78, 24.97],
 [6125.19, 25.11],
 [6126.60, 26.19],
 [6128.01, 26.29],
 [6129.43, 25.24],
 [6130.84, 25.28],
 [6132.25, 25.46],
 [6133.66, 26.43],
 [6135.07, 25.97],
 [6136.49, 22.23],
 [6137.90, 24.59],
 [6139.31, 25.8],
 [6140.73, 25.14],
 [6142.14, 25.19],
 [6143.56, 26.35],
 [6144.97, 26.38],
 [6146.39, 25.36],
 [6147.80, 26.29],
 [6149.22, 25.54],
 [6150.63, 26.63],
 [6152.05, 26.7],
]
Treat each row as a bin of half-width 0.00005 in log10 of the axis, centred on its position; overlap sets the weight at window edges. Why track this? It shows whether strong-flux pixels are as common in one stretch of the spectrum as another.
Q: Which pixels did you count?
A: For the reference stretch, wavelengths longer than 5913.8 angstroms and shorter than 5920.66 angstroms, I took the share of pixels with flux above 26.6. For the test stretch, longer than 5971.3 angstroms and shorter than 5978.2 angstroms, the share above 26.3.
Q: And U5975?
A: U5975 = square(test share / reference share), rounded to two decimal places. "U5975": 1.00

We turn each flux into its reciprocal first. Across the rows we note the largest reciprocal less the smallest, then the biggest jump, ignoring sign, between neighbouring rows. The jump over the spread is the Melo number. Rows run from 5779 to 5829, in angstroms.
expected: 0.813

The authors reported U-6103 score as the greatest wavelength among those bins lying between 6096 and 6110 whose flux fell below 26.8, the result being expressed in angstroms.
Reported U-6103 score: 6108.29 angstroms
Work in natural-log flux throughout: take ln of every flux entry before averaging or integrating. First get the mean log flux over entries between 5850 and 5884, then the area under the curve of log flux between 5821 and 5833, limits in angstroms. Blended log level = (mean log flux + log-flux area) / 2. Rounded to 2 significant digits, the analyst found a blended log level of 22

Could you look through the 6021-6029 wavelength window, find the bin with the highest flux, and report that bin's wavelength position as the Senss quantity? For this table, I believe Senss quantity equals 6024.48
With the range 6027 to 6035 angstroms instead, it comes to 6030.03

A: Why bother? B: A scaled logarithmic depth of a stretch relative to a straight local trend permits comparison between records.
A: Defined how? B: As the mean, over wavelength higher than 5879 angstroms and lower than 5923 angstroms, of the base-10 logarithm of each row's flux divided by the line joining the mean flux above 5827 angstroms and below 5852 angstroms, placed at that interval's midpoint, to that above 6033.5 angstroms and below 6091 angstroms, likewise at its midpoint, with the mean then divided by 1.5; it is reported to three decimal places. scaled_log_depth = -0.015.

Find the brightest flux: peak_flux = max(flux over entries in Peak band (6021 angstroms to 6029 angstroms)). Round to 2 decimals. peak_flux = 26.78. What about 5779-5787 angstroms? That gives 28.67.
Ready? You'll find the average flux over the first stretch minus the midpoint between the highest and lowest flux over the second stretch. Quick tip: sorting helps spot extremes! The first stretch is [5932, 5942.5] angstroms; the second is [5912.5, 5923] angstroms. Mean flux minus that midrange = 0.5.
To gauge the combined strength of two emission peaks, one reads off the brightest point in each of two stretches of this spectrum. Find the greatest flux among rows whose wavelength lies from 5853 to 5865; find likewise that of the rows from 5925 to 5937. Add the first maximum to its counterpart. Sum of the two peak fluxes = 55.6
